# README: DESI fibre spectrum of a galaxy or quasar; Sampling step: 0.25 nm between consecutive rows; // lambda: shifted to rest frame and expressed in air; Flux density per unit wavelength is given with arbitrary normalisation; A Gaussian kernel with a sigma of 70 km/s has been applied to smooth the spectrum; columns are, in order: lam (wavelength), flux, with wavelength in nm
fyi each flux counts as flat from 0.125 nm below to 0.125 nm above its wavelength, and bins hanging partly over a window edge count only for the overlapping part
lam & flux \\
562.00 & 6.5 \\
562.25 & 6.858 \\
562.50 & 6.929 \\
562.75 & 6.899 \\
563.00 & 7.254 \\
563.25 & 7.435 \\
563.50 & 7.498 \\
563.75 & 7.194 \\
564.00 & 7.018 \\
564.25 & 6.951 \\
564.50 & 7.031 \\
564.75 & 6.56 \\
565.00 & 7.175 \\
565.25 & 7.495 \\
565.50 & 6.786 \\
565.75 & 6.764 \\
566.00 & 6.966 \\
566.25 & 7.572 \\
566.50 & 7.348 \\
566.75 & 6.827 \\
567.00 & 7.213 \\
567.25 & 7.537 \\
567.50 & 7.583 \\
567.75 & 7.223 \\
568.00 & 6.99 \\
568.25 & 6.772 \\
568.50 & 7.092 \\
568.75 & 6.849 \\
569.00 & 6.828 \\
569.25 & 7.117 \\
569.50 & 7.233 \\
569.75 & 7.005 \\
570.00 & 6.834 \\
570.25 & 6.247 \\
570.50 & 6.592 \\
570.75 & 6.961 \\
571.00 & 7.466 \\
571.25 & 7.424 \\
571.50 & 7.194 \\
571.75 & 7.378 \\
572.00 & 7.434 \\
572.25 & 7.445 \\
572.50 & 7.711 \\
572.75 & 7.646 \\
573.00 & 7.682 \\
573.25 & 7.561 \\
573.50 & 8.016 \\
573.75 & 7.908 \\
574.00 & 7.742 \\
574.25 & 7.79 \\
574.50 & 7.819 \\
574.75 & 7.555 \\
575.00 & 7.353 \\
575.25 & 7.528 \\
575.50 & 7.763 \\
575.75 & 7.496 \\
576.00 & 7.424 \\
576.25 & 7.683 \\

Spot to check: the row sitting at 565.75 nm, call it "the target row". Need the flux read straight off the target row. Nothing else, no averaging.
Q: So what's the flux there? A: 6.764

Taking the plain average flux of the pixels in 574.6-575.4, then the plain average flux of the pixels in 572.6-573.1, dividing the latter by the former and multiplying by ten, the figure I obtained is 10.2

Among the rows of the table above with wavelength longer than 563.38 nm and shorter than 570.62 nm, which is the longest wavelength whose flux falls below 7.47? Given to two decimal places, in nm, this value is 570.50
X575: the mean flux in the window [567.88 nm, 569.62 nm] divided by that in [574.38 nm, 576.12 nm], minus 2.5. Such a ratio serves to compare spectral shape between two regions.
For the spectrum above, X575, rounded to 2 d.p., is -1.58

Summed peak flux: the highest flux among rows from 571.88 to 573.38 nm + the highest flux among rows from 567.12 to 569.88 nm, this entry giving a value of 15.3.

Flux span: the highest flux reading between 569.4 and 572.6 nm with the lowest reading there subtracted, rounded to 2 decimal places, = 1.46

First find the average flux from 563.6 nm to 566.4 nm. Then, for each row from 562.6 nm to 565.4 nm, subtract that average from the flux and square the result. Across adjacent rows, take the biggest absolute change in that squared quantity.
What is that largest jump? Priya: 0.2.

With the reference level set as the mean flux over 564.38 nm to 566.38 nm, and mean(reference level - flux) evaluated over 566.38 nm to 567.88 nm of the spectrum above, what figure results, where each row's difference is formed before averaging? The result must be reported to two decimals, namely -0.24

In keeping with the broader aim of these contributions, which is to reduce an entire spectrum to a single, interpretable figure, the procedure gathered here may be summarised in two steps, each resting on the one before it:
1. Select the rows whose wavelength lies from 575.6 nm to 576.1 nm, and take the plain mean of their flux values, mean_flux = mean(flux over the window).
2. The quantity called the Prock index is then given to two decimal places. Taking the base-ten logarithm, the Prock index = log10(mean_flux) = 0.87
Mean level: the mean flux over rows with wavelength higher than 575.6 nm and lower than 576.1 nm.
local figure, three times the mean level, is 22.4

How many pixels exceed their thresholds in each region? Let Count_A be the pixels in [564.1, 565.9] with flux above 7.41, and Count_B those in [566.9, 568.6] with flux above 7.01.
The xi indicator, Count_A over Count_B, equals 0.20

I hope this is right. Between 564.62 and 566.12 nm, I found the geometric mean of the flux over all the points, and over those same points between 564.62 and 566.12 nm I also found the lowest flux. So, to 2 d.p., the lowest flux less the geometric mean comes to -0.39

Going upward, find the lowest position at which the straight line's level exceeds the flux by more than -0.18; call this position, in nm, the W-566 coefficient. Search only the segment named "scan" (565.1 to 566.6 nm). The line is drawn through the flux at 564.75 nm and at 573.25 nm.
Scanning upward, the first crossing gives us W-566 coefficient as 565.50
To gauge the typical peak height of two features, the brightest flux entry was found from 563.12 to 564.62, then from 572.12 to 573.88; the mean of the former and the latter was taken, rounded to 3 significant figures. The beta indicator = 7.76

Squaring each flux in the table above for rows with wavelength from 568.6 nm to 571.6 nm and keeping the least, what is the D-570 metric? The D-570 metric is 39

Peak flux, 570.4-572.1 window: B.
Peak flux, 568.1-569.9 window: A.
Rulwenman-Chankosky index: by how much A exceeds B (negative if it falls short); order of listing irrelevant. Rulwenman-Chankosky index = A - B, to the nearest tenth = -0.2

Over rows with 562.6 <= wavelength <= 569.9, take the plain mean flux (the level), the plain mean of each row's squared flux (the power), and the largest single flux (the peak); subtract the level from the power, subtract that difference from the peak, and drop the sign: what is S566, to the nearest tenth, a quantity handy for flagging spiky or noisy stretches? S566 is 35.9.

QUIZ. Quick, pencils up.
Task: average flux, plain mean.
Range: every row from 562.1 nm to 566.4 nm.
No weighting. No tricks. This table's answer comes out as 7.08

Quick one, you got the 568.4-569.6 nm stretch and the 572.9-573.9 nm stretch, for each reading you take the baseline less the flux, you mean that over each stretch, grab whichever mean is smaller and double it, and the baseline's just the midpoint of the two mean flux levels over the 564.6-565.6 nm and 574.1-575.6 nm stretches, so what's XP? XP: -0.94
